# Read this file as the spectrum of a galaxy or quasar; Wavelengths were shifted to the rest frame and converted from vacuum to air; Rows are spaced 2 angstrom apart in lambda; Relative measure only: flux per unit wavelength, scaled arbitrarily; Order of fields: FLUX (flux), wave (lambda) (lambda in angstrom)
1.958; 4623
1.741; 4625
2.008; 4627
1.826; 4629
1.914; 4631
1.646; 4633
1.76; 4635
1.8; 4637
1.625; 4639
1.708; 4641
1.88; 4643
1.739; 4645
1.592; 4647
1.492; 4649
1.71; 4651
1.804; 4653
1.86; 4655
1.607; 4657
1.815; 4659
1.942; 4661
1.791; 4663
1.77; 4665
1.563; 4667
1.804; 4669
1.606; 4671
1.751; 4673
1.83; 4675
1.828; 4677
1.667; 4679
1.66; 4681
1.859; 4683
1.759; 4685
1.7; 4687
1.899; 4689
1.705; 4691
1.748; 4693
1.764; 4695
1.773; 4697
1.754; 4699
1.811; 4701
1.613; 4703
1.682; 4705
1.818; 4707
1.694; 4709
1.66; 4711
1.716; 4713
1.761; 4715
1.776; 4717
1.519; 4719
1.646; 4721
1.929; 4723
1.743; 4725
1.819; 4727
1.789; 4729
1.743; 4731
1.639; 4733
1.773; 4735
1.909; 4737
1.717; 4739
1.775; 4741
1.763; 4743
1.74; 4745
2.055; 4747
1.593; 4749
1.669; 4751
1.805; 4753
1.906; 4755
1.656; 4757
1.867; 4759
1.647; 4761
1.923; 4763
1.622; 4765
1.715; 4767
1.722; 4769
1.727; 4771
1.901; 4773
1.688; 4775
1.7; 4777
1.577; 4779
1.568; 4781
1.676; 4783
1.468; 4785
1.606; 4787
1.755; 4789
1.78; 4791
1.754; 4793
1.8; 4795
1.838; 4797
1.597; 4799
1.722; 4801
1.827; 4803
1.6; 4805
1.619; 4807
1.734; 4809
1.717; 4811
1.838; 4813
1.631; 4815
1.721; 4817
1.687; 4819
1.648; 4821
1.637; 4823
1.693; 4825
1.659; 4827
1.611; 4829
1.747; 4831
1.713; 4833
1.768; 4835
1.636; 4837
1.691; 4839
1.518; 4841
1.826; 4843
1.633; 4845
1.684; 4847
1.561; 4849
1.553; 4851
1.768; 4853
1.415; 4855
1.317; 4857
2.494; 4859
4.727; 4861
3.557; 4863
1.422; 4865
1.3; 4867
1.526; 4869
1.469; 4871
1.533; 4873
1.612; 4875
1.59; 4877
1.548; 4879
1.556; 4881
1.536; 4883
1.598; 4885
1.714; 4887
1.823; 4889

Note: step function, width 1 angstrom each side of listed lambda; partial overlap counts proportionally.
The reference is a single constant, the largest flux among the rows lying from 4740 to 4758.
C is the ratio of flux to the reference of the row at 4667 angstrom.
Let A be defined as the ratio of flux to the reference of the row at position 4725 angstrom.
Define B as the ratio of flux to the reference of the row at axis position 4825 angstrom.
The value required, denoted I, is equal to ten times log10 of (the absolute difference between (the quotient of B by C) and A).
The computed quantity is -6.29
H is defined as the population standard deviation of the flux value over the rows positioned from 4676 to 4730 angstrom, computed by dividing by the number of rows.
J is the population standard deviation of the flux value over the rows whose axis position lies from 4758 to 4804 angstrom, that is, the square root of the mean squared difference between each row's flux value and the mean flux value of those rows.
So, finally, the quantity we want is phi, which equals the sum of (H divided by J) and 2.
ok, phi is 2.8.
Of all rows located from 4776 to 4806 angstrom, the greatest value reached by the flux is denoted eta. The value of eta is 1.838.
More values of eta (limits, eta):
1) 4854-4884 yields 4.727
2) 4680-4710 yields 1.899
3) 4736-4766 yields 2.055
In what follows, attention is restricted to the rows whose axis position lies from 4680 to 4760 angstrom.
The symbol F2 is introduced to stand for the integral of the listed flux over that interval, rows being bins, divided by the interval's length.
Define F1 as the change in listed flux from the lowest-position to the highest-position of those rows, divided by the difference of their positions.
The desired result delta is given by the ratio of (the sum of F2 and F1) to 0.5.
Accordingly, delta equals 3.52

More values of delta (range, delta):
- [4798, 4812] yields 3.40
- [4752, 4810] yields 3.43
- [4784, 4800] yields 3.42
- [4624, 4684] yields 3.51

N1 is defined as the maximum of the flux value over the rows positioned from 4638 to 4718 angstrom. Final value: 1.942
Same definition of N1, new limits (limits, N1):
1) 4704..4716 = 1.818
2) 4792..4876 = 4.727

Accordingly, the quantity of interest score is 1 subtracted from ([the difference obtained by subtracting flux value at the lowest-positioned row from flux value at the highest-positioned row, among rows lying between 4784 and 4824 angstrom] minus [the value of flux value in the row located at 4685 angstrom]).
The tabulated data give -2.59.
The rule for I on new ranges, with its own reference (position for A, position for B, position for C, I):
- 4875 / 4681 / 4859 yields -9.25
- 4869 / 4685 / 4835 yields -5.98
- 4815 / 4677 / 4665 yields -6.21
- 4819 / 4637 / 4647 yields -5.09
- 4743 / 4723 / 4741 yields -6.40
